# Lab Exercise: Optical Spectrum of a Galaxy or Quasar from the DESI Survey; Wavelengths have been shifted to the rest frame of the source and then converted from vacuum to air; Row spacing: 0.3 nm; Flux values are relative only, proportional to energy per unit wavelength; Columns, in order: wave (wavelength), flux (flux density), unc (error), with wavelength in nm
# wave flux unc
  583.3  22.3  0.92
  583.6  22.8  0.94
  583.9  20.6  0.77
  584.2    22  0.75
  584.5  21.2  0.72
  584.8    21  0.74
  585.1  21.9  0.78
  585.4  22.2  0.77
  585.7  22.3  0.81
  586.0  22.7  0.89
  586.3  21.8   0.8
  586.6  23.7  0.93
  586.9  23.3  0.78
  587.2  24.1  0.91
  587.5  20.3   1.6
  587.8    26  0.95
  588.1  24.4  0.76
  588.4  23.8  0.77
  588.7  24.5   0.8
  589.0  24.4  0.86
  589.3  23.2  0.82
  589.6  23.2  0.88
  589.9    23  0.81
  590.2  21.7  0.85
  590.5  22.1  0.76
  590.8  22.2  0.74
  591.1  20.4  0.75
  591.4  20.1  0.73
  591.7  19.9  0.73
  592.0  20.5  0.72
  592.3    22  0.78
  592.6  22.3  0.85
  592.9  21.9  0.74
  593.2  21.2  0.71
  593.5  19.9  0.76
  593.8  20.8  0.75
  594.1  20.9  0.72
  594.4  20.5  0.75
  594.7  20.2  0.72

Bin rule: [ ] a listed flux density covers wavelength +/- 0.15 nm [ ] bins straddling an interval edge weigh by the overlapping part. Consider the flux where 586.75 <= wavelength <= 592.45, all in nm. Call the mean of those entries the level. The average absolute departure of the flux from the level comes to 1.5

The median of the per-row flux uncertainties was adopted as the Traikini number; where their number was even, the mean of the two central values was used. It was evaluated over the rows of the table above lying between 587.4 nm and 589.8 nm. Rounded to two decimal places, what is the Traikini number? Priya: 0.84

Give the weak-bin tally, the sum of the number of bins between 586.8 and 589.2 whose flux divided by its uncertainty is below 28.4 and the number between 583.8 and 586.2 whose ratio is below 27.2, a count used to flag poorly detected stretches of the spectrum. 6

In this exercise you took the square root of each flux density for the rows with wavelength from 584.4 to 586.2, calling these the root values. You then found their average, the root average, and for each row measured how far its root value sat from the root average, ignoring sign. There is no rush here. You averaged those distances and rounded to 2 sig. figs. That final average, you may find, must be 0.056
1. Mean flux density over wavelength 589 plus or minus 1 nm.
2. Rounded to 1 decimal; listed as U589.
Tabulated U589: 23.8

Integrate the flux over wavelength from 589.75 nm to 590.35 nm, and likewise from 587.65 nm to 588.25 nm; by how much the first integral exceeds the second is -1.71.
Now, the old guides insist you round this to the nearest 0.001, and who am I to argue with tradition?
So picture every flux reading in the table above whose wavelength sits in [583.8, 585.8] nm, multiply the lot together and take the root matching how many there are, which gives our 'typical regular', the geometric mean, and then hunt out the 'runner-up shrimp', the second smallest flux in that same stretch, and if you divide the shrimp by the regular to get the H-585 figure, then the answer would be 0.973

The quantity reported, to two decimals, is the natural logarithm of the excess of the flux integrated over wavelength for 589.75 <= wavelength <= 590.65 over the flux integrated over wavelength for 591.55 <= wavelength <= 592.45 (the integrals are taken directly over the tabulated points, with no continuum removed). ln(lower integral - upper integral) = 0.28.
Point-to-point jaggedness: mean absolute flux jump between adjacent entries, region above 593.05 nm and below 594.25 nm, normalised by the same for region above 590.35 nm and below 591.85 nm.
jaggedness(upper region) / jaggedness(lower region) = 1.28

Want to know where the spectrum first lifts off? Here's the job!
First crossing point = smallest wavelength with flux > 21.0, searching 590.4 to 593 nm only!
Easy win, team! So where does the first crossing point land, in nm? 590.5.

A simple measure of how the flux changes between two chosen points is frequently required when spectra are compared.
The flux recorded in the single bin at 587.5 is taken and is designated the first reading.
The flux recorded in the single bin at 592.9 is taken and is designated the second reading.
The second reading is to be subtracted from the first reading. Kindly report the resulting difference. -1.6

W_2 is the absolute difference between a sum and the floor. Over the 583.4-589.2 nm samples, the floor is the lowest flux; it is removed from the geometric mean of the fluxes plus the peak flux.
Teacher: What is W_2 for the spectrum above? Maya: 28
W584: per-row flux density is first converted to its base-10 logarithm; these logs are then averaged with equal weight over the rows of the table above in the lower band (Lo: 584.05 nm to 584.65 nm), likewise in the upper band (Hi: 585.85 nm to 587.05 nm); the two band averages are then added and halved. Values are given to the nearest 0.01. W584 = 1.35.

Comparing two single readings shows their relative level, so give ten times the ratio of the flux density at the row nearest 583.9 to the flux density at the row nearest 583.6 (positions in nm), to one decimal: 9.0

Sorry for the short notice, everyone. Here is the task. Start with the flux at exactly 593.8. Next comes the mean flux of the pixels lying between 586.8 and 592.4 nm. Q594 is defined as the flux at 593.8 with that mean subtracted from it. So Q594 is -1.78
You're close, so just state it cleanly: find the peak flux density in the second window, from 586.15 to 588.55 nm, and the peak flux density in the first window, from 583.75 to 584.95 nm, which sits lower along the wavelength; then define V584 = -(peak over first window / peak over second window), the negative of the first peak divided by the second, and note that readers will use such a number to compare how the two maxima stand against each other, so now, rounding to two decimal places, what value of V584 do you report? -0.85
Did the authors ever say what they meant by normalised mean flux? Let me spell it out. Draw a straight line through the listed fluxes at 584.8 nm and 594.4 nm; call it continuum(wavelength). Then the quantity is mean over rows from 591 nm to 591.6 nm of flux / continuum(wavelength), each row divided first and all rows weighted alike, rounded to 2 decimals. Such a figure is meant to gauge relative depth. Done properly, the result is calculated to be 0.98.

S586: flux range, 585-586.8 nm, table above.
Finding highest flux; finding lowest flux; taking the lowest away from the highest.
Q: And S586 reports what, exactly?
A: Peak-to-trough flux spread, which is 1.90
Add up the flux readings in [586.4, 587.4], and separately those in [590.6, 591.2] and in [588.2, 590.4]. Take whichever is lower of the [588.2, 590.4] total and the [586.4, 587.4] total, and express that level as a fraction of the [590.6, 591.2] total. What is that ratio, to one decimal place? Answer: 1.7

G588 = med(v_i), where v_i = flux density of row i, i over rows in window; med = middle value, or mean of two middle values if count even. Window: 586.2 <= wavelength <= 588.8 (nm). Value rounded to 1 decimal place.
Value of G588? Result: 23.8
